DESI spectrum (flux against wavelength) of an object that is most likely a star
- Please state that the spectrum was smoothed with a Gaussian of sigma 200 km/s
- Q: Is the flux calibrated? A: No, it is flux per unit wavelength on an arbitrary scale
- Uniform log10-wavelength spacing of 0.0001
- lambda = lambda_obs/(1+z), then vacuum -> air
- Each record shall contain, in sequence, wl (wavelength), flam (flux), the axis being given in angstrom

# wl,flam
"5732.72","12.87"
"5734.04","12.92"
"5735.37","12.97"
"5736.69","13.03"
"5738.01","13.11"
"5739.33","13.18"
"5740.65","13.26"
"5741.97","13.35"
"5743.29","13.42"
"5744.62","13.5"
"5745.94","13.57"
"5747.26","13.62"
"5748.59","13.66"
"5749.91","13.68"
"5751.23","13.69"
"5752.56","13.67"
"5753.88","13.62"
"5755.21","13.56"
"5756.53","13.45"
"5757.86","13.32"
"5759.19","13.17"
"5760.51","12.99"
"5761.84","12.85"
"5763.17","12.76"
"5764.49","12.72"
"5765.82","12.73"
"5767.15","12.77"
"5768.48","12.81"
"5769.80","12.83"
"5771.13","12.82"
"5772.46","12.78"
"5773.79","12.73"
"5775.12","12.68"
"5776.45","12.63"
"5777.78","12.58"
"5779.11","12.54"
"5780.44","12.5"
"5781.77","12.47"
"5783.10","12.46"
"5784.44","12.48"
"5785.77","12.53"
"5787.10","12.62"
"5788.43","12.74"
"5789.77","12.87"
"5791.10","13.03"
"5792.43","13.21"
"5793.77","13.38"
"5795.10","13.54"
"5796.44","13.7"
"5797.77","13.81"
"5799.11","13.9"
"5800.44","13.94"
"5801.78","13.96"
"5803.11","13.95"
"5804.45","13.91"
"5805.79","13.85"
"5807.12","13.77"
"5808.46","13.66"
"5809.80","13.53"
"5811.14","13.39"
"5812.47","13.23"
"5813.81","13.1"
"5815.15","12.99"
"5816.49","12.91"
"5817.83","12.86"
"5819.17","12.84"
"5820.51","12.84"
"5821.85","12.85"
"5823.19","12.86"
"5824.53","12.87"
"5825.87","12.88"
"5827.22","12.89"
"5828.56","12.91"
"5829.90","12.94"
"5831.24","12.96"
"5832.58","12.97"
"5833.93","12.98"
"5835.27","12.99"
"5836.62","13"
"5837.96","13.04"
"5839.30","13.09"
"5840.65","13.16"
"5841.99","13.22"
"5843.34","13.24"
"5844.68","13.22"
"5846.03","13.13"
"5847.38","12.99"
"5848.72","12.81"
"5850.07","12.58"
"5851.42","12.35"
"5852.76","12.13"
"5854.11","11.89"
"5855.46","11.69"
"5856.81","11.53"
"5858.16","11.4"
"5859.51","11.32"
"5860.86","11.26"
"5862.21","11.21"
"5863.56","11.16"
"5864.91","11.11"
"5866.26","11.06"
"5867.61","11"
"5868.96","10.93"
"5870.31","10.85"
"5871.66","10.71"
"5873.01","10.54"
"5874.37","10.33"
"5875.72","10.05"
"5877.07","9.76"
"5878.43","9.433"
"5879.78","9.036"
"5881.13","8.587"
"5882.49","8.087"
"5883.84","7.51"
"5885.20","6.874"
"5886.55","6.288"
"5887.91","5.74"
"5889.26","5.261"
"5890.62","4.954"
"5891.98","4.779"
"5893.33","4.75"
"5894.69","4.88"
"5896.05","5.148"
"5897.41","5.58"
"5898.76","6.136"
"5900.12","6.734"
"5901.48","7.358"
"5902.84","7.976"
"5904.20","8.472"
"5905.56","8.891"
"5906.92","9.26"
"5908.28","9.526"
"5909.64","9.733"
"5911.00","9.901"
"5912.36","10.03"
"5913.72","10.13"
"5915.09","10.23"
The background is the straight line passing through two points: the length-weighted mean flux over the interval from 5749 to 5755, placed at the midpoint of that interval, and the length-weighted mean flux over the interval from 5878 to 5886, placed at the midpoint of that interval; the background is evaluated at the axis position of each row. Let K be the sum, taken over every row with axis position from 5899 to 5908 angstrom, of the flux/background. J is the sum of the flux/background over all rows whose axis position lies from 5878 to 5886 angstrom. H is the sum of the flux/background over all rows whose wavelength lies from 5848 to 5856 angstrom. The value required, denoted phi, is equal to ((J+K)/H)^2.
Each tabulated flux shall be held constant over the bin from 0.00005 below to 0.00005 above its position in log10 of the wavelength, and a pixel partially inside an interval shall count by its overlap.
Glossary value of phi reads 2.7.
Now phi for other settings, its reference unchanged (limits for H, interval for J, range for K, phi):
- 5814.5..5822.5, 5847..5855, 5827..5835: 4.7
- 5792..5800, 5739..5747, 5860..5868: 3.7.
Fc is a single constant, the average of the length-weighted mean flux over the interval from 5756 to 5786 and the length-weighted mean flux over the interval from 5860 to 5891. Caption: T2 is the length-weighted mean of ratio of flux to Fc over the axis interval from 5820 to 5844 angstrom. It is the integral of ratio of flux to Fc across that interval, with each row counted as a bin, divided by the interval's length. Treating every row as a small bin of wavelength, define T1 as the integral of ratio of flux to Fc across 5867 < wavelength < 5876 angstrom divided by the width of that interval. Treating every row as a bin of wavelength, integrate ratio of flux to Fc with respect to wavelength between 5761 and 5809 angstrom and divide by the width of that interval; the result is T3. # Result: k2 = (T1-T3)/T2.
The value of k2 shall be -0.2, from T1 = 0.97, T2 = 1.18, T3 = 1.19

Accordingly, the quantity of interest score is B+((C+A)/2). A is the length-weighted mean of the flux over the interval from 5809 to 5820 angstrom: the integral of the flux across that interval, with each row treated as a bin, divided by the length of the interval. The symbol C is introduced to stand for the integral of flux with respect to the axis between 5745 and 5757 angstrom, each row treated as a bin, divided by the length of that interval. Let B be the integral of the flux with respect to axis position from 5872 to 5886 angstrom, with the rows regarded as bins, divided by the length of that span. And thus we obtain 22.4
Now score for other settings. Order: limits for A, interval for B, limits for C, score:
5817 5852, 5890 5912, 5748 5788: 20.1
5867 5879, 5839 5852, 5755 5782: 24.6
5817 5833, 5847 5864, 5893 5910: 21.9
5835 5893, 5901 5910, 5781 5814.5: 20.7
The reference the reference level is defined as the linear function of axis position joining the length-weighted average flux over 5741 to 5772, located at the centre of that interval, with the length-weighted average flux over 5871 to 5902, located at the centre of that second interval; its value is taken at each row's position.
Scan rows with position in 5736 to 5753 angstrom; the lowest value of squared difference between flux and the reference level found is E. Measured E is 0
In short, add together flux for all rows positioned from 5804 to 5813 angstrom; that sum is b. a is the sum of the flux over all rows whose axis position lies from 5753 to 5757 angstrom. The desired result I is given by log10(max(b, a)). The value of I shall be 1.98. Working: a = 41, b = 95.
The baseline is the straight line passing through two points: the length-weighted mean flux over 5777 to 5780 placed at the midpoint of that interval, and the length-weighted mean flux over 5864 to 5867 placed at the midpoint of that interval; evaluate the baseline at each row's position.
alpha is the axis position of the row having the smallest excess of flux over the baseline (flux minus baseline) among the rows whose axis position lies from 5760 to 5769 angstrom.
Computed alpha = 5764.49 angstrom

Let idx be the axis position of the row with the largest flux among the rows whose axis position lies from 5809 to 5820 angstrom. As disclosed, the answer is 5809.80 angstrom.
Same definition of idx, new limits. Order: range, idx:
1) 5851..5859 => 5851.42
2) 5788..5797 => 5796.44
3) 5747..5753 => 5751.23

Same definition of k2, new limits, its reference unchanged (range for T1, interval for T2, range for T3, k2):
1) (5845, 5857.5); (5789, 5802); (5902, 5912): 0.2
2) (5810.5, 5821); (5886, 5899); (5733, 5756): -0.1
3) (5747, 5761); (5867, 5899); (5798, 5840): 0.0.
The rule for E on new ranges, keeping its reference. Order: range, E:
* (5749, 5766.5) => 0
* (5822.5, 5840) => 7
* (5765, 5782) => 0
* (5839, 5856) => 9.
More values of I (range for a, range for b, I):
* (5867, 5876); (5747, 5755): 1.91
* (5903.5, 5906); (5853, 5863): 1.90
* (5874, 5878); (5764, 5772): 1.88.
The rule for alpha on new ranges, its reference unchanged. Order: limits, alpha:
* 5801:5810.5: 5809.80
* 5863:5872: 5871.66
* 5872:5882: 5881.13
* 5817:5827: 5817.83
